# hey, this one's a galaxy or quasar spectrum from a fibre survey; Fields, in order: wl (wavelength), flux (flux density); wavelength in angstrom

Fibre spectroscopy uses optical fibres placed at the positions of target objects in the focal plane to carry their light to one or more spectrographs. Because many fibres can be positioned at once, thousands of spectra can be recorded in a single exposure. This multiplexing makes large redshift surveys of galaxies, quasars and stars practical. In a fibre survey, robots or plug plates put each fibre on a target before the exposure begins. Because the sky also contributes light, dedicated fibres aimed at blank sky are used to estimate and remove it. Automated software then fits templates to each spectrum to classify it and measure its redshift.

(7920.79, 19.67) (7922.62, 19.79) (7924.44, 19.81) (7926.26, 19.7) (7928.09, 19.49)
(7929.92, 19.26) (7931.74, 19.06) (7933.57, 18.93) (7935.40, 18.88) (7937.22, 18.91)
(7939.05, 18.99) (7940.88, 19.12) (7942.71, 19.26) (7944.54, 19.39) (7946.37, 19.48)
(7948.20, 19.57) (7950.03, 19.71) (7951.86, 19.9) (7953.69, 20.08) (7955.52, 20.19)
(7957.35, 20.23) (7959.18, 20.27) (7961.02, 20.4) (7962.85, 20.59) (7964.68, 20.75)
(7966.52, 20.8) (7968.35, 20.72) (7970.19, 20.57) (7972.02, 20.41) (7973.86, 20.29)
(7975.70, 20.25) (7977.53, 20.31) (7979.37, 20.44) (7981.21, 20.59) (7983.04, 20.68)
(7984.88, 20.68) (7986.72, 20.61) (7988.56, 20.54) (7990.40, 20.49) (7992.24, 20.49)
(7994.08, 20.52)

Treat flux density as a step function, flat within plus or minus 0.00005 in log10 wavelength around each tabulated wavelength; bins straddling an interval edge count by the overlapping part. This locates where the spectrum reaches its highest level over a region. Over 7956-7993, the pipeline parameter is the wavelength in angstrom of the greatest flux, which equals 7966.52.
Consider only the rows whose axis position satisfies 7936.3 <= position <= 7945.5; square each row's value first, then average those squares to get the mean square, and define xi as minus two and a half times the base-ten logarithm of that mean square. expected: -6.41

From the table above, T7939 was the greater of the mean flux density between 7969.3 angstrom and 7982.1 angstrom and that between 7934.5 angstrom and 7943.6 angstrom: 20.4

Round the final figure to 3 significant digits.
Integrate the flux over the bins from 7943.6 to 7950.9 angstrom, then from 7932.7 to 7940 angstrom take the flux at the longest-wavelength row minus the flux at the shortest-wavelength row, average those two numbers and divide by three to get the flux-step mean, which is 23.8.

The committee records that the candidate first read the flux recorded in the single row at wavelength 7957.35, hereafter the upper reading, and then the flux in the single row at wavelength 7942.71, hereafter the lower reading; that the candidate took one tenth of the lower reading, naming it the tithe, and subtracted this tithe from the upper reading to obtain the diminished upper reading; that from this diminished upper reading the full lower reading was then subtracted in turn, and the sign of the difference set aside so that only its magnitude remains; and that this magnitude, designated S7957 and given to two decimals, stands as 0.96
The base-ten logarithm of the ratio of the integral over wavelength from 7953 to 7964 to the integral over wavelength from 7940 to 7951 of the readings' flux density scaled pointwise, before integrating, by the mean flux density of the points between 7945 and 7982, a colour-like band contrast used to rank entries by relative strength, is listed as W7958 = 0.020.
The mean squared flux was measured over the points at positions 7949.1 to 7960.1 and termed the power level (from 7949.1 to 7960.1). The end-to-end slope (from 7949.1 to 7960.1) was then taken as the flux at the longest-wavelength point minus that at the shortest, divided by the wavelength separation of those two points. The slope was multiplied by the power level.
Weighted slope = 25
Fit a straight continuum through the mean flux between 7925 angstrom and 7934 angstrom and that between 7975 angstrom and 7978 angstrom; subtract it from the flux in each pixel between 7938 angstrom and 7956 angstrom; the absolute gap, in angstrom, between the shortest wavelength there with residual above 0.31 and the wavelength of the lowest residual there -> 16.5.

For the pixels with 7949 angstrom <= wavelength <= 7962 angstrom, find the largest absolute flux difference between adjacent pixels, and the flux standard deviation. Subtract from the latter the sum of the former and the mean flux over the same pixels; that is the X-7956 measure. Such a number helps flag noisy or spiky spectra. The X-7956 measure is -20.1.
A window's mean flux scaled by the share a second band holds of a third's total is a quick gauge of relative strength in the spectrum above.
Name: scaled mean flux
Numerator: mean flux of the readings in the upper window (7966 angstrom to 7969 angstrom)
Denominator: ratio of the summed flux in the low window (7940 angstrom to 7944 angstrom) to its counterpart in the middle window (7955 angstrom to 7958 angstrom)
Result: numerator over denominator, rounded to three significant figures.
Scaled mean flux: 21.9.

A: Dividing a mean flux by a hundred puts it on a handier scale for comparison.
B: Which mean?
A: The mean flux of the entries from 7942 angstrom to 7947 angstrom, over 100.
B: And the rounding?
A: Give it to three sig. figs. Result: 0.194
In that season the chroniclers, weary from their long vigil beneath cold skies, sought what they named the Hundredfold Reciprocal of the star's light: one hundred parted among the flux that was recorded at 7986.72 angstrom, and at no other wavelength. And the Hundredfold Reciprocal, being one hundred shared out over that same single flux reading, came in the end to 4.85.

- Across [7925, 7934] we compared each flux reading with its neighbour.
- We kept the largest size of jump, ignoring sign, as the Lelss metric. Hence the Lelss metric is 0.23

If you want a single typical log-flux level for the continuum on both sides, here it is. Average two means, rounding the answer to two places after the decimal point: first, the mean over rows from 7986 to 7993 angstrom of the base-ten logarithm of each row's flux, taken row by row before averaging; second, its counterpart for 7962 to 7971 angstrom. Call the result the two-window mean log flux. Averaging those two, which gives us 1.31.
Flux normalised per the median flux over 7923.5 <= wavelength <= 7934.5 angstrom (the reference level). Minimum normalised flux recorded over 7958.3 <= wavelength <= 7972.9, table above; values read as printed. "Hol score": 1.046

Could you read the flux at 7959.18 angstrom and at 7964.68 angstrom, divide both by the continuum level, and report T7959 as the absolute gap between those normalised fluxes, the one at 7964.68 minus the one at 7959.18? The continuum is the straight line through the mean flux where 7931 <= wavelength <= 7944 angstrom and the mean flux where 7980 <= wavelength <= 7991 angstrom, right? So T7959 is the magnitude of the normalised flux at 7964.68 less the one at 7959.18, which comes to 0.015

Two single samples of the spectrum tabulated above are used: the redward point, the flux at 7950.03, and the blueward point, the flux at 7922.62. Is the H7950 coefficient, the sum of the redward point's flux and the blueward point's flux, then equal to 39.5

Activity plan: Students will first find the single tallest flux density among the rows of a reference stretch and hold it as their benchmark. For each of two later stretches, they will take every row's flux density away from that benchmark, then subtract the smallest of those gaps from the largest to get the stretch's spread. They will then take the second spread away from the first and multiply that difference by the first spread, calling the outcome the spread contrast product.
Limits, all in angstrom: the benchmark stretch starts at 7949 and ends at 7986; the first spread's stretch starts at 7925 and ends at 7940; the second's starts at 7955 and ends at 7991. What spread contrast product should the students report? 0.17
